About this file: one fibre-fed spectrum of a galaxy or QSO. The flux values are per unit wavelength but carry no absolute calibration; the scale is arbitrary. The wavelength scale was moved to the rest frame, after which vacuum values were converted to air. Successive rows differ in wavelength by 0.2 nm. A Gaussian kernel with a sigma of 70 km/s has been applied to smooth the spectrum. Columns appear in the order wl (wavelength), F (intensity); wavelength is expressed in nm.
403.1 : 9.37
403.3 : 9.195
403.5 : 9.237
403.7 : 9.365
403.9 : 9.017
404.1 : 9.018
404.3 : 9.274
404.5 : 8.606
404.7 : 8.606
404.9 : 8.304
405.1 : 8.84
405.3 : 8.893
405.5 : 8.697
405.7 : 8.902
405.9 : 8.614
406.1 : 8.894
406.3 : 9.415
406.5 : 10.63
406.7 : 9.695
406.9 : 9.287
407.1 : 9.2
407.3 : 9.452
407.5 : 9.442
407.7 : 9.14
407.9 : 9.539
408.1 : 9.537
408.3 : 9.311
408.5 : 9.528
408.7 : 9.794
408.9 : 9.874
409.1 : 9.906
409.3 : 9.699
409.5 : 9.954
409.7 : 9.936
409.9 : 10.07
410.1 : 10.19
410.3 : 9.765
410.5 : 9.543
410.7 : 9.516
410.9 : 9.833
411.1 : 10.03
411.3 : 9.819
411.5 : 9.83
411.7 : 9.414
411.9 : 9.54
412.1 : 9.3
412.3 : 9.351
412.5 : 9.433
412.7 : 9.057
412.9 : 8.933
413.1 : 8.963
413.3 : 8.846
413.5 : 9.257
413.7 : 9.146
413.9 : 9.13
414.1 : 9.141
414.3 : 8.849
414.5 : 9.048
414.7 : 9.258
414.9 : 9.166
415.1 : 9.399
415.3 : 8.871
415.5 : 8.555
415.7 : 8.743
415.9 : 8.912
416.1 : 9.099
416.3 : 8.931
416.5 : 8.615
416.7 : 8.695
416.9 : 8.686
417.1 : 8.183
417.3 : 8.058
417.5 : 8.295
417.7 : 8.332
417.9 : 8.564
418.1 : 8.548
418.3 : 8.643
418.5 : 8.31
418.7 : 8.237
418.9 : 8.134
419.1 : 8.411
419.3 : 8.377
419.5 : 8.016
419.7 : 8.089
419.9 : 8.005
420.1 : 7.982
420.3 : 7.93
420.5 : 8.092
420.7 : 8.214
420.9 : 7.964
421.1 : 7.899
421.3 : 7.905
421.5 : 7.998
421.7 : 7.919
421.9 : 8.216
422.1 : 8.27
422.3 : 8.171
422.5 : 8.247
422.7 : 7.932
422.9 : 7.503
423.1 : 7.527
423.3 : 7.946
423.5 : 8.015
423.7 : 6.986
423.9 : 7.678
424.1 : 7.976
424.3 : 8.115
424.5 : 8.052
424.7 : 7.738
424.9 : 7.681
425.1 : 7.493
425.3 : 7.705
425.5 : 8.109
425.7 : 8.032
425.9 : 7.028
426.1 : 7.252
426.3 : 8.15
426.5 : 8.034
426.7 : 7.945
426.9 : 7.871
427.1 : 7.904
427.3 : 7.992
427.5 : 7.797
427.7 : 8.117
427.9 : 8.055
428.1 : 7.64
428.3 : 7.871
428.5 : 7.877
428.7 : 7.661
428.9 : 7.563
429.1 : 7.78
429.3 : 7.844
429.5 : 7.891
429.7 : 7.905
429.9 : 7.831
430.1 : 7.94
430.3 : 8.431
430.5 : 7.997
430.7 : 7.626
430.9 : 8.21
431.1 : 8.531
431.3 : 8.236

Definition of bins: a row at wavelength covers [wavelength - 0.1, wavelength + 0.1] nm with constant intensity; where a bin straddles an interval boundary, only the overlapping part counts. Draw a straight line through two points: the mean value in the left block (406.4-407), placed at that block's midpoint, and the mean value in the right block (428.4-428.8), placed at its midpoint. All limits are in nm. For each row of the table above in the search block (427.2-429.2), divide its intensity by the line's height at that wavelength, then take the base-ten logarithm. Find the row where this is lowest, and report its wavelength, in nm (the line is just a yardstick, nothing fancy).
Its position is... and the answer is 428.9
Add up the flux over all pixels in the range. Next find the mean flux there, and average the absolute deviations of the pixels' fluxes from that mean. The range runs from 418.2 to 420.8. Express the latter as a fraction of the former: 0.0015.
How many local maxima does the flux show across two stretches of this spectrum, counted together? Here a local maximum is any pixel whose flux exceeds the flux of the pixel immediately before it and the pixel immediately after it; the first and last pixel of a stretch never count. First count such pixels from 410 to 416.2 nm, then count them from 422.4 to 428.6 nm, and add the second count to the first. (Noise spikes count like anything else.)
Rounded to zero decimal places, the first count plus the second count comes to 15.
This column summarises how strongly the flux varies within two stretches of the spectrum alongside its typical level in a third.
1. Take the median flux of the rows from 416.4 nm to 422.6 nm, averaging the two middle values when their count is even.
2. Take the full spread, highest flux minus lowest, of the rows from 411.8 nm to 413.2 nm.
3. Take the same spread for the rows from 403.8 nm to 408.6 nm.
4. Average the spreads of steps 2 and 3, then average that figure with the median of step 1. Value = 4.84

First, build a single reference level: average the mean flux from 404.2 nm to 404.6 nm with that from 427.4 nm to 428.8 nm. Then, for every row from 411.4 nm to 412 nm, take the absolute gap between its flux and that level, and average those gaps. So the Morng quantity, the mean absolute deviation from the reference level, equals 1.19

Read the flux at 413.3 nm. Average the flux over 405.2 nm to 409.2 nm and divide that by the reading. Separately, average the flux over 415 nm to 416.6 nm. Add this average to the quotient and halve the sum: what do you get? 4.98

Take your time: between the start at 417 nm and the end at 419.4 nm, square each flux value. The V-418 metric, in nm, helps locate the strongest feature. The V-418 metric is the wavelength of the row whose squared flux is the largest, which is 418.3 nm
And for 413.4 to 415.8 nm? 415.1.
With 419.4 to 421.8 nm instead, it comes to 420.7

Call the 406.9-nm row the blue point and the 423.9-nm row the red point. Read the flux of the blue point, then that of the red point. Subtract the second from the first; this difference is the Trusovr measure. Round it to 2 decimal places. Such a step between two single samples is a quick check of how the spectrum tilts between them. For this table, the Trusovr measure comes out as 1.61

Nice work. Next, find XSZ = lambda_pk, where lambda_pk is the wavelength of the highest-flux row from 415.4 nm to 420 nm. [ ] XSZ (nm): 416.1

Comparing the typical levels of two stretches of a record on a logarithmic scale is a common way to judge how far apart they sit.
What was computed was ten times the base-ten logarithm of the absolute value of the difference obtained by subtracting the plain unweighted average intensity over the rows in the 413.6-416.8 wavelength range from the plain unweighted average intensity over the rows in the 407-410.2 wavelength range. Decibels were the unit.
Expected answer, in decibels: -1.6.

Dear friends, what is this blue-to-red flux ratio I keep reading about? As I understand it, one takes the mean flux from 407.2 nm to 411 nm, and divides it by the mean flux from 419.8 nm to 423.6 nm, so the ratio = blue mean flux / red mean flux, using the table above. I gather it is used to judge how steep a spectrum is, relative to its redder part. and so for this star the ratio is 1.21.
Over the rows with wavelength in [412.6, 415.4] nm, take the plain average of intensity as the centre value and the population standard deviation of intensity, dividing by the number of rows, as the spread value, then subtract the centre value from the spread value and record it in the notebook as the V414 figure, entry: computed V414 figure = -8.9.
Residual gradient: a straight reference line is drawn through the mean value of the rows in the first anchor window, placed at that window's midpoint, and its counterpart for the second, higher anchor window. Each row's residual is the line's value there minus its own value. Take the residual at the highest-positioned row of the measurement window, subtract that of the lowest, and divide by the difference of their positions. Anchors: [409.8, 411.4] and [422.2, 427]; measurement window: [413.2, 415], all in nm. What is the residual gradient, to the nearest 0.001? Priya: -0.346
